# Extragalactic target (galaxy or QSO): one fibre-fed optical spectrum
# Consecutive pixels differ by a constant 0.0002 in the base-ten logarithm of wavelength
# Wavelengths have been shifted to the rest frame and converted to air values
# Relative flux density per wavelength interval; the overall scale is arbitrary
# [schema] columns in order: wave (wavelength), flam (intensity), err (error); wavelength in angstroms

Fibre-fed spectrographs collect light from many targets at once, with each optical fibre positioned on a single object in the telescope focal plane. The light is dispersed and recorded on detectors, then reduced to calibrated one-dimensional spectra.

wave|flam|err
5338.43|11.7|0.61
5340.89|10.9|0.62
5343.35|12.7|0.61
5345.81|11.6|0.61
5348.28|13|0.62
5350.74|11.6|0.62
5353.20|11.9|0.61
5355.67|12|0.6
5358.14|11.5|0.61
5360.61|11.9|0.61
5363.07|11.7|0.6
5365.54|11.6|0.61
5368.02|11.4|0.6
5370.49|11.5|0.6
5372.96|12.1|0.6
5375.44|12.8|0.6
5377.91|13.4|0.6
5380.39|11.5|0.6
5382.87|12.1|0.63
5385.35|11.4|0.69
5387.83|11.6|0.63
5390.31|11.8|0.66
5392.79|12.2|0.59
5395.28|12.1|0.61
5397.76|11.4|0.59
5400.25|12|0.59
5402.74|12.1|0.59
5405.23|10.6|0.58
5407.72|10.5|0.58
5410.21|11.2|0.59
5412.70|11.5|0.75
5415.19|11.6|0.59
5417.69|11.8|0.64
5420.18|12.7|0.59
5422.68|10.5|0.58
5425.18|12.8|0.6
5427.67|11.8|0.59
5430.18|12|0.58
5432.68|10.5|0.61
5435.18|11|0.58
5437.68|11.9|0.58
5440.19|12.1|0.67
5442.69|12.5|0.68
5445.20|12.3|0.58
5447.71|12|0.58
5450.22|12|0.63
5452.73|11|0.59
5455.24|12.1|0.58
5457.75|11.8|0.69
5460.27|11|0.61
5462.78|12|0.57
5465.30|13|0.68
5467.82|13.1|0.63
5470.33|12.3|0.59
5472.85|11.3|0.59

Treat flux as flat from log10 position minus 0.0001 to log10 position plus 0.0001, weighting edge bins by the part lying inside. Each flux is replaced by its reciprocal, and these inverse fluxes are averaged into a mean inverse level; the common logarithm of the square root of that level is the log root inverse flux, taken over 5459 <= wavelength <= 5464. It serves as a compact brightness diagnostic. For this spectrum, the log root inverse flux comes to -0.5299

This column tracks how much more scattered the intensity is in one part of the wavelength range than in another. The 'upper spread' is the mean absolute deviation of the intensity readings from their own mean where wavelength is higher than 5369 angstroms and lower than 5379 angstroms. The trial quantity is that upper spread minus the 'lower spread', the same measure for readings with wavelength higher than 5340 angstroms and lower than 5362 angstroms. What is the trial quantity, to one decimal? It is 0.2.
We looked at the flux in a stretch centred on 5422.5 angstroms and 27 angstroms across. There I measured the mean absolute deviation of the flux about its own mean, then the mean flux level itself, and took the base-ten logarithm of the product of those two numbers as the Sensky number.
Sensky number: 0.83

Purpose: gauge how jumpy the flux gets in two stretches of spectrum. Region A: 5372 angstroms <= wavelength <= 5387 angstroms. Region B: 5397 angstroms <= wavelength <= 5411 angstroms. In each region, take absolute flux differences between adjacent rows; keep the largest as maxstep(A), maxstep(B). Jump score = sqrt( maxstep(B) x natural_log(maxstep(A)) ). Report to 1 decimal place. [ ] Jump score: 1.0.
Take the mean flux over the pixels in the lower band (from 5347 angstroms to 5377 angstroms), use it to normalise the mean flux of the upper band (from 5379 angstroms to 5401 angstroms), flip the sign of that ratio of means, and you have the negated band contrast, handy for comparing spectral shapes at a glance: -0.99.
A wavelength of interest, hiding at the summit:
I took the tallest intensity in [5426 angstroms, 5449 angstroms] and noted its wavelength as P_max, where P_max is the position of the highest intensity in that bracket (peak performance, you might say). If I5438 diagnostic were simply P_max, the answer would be 5442.69 angstroms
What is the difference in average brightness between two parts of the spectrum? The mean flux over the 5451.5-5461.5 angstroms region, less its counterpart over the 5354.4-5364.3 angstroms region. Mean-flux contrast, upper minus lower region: -0.30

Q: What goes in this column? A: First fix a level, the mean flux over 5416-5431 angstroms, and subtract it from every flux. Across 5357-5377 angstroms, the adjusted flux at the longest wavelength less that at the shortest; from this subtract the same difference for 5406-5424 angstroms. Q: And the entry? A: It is 1.3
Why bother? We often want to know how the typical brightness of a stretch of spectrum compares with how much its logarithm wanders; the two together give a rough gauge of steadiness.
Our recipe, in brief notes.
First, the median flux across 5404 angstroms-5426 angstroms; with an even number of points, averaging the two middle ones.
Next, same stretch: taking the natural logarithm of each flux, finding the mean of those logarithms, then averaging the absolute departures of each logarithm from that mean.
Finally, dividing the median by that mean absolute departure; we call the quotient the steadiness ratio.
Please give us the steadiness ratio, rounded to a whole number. 193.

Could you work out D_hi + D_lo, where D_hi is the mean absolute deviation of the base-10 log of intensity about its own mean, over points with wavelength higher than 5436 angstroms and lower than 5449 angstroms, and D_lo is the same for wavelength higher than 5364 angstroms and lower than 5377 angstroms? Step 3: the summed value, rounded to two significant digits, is 0.023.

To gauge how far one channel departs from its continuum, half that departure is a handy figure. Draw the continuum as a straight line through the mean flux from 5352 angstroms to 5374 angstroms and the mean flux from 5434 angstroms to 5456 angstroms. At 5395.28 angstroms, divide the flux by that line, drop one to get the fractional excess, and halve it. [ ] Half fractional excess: 0.013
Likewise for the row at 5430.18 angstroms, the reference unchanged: 0.006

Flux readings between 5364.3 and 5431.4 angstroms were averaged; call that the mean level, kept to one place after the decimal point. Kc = 11.8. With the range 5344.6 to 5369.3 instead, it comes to 11.8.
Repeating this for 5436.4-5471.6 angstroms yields 12.1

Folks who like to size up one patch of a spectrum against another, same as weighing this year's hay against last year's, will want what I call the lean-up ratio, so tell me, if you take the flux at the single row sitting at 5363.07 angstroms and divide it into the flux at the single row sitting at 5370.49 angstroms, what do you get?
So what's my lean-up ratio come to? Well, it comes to 0.98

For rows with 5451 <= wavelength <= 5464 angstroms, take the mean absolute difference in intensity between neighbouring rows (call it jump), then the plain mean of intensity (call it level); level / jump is 14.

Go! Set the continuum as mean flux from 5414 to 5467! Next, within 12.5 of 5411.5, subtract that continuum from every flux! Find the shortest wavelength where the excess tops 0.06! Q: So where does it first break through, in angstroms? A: 5400.25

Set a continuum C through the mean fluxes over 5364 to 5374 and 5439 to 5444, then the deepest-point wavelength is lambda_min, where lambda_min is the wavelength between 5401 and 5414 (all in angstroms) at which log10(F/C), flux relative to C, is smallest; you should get 5407.72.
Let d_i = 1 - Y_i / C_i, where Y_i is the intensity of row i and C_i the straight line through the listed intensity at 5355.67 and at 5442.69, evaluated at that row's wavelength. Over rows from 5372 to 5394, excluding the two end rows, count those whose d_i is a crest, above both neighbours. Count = 2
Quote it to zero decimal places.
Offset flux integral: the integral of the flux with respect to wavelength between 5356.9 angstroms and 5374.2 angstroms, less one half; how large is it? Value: 201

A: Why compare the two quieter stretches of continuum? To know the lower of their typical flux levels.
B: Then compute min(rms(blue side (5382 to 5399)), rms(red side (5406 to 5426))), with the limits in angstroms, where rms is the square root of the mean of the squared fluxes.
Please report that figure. 11.6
